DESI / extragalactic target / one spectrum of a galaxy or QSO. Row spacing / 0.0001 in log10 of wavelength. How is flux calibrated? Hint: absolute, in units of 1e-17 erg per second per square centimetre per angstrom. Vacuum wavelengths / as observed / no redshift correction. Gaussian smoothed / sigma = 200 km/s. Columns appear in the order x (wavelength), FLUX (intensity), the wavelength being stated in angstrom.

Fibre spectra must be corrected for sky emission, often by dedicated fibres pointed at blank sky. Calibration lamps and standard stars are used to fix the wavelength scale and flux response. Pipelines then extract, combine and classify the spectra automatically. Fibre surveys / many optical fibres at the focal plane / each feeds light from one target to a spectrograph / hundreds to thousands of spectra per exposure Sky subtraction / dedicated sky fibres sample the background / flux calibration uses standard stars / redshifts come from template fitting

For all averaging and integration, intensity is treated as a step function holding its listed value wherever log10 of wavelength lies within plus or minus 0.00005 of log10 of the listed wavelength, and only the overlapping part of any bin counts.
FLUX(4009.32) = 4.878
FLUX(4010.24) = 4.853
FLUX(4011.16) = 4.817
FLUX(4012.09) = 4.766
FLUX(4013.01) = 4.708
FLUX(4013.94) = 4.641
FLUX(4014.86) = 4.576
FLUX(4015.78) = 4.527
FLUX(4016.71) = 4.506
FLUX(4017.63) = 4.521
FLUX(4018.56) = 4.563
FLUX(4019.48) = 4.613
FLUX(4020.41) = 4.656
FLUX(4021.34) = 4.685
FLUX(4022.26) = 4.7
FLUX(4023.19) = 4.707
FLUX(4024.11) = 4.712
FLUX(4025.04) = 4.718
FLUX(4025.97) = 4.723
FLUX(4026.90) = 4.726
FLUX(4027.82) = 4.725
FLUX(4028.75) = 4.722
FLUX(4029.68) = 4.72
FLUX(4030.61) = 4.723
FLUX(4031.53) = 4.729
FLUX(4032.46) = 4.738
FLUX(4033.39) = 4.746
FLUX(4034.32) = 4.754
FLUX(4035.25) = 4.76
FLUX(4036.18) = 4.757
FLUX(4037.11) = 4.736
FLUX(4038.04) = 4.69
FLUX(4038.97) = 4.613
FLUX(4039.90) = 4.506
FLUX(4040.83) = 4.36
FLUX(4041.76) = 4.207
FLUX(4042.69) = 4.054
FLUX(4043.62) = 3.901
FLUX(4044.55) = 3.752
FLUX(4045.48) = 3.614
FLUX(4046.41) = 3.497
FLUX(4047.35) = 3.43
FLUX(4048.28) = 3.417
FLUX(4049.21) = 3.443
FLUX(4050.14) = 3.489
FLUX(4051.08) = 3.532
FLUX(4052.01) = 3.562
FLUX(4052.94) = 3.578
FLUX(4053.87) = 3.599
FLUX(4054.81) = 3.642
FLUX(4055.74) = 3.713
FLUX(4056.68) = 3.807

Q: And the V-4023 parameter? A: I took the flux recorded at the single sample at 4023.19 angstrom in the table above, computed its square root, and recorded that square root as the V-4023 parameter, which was 2.17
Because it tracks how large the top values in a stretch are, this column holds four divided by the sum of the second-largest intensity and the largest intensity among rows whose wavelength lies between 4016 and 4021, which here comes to 0.432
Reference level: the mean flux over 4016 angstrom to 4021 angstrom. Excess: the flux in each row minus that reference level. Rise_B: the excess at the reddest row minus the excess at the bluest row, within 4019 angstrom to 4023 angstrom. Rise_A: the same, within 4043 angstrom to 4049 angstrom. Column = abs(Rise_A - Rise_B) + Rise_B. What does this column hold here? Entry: 0.66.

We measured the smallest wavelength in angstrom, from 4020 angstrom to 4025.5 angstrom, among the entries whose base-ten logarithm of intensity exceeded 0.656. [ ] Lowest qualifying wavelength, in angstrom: 4020.41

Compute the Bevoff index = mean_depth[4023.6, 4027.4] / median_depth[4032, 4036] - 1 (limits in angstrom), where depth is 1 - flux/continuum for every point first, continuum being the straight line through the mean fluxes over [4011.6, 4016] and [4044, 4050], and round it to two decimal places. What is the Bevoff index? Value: -0.44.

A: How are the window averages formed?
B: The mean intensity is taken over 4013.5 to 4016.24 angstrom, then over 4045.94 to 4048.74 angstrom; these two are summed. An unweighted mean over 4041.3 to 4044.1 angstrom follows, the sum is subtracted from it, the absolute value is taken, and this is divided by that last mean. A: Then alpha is 0.98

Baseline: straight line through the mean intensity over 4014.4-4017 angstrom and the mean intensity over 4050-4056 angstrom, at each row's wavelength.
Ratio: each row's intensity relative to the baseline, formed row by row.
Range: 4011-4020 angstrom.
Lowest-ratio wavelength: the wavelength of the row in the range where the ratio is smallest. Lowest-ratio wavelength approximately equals 4015.78 angstrom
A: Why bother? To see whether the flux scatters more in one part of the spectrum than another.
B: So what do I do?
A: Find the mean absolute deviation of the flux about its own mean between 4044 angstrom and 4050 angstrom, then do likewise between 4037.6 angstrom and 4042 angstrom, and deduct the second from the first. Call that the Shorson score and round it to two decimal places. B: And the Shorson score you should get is -0.05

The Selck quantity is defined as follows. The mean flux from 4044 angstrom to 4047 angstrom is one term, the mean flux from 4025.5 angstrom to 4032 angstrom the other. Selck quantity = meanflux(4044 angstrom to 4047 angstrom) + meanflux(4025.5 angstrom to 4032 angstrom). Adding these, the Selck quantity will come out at 8.3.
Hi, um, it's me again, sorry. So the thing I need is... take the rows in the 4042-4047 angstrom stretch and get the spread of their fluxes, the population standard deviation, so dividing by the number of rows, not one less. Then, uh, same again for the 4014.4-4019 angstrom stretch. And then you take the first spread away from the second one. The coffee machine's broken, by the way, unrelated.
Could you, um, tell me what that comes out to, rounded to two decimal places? -0.17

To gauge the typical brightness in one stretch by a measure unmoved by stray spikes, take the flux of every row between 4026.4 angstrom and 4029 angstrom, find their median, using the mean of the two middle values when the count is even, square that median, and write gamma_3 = 22.3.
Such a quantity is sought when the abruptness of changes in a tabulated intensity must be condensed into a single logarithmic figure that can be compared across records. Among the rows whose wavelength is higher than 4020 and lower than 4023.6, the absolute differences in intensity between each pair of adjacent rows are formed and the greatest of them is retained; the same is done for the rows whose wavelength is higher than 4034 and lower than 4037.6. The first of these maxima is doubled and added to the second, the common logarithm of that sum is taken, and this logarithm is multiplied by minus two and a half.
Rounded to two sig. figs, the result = 2.8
